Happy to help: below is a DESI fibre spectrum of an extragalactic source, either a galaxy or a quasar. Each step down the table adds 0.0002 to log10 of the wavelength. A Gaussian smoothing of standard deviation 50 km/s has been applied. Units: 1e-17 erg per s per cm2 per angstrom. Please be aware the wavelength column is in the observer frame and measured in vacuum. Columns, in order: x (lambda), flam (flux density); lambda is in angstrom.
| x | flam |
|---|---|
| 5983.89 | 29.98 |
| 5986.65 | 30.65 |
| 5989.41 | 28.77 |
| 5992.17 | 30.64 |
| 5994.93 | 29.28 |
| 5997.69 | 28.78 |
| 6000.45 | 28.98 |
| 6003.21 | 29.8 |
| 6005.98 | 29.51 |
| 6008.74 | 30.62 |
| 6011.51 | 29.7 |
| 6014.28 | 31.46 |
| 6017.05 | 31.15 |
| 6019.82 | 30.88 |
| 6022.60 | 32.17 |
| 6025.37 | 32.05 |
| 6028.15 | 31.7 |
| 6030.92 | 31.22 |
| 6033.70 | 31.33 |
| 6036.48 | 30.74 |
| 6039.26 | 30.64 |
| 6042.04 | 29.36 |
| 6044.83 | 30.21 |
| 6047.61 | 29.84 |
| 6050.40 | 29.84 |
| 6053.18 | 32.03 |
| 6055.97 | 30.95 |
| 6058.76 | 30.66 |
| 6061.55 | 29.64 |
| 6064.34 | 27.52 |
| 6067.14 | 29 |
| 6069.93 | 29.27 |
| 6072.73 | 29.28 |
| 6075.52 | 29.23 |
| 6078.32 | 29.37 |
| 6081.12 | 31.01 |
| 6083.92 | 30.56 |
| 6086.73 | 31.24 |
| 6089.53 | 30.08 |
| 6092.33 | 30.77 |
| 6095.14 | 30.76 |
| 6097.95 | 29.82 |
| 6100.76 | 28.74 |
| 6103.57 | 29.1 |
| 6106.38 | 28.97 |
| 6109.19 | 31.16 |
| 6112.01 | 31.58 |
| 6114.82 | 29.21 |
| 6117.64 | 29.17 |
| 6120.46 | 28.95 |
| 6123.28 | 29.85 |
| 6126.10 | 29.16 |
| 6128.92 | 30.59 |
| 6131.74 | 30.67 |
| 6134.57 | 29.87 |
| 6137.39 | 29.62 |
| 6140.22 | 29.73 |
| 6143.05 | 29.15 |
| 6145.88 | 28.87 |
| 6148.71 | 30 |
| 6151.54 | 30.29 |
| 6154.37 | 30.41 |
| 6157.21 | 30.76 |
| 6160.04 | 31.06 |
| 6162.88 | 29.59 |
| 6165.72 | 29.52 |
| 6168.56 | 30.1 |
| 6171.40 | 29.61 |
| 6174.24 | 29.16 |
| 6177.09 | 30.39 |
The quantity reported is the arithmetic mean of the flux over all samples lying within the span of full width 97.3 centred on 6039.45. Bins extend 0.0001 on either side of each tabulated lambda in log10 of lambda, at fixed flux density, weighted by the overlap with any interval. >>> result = 30.3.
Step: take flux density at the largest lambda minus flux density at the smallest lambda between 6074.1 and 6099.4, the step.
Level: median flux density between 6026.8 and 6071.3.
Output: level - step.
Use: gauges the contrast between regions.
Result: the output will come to 29.8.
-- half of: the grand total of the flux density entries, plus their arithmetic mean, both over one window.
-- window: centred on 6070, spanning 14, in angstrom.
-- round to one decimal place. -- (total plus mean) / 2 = 86.6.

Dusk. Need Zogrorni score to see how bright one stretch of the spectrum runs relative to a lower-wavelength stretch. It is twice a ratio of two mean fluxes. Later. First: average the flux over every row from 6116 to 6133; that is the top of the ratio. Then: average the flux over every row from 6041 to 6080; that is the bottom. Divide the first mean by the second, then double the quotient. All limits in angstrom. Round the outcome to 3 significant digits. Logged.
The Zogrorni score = 2.00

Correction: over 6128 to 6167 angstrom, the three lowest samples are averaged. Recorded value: 29.2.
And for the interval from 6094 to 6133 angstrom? 28.9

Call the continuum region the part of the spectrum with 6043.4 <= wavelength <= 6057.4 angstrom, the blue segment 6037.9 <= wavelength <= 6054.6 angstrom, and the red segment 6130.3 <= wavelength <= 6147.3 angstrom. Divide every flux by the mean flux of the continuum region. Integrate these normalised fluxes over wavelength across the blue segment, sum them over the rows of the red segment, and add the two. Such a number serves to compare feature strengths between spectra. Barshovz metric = 22.4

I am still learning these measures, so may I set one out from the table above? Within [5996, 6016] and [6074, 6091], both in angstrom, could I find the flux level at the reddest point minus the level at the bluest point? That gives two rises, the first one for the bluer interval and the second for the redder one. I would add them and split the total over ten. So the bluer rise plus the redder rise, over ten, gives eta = 0.4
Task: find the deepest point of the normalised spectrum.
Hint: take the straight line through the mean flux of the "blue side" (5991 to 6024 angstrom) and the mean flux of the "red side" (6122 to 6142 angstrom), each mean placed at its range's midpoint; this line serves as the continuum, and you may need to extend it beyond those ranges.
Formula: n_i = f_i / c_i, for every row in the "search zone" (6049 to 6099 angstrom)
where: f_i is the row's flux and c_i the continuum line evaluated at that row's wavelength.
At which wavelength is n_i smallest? 6064.34 angstrom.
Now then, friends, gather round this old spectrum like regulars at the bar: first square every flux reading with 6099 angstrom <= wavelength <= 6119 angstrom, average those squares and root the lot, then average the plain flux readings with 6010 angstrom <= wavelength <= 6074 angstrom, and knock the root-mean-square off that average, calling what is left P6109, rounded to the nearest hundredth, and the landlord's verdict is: 0.74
